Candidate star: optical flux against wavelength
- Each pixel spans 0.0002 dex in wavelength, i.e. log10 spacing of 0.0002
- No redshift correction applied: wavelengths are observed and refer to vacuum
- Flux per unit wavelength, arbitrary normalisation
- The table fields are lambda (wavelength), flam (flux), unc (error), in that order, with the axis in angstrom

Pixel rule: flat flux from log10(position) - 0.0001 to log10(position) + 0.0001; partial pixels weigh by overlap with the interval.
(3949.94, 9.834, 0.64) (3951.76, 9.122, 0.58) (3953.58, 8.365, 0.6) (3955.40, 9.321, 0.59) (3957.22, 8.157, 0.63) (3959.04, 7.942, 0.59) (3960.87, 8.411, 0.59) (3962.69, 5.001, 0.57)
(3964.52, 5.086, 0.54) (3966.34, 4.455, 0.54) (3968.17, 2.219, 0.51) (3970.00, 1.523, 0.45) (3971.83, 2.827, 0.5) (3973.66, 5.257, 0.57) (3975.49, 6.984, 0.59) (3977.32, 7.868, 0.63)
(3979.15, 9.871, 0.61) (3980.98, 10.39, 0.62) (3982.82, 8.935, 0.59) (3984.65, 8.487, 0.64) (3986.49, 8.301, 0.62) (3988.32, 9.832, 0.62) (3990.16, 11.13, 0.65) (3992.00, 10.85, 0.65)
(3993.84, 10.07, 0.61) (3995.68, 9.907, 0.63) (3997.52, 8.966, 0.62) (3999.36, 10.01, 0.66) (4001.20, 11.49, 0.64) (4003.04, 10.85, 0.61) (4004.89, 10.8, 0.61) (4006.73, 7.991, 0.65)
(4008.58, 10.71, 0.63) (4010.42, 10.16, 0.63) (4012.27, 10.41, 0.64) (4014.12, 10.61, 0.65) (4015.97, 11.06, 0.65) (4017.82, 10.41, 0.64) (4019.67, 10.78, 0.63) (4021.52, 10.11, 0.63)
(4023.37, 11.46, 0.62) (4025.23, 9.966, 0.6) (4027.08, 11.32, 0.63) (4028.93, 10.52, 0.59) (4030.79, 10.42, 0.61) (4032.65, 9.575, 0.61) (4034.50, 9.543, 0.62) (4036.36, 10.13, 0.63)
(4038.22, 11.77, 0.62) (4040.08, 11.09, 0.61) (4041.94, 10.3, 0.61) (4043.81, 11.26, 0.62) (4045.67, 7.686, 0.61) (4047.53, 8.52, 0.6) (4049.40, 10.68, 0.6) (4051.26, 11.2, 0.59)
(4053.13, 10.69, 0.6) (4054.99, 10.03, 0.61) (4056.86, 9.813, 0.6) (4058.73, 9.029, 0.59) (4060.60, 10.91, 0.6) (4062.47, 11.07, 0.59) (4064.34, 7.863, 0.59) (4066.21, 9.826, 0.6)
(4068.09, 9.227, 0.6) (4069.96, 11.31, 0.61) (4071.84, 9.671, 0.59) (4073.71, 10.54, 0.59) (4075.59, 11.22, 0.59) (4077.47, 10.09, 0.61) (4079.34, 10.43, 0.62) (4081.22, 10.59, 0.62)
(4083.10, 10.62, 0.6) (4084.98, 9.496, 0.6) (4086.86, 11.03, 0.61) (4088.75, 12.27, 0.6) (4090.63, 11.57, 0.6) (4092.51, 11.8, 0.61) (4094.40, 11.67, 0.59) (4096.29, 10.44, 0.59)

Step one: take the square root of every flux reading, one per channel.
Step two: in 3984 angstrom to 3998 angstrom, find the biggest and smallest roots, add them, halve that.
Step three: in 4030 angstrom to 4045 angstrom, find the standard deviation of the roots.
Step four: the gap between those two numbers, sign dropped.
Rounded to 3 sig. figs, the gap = 2.99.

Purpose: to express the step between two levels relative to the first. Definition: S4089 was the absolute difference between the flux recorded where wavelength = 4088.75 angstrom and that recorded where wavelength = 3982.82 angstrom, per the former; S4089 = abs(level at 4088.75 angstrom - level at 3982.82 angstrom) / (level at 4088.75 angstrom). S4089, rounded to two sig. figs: 0.27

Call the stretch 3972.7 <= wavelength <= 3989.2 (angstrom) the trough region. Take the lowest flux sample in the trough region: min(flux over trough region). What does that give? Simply 5.257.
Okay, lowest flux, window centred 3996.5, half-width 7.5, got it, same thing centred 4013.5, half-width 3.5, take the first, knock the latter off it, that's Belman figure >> -1.2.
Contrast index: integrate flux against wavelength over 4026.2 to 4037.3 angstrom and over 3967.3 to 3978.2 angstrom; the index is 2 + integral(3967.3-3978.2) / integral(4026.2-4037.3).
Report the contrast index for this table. 2.4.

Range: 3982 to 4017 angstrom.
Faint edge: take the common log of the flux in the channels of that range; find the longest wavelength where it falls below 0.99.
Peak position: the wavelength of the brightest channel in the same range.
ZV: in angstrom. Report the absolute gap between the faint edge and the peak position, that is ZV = 5.5 angstrom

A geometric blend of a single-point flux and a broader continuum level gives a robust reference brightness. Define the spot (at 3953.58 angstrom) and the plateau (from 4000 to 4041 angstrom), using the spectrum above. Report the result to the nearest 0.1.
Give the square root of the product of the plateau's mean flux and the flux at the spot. 9.4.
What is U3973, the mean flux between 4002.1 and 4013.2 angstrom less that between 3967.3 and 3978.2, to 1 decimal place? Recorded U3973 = 5.7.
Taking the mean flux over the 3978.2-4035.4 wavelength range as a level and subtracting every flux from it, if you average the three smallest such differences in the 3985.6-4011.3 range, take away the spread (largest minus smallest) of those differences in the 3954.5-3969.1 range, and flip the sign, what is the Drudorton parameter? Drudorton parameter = 8.1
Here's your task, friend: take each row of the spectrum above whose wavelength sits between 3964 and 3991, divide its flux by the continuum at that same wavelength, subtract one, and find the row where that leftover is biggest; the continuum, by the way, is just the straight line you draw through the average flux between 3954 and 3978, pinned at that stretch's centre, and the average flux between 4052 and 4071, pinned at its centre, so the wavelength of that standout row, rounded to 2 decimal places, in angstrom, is 3990.16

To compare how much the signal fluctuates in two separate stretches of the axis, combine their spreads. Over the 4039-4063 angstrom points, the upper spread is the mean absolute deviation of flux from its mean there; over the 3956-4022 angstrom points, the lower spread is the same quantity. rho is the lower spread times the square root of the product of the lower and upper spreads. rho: 2.9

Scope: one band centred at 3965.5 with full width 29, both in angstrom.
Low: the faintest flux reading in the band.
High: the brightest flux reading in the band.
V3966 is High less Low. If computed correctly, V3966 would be 8.3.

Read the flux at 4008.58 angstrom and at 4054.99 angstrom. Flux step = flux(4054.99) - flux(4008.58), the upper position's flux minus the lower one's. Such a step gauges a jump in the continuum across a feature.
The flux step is -1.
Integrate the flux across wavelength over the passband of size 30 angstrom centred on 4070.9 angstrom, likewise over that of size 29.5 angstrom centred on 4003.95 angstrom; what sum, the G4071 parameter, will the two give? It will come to 608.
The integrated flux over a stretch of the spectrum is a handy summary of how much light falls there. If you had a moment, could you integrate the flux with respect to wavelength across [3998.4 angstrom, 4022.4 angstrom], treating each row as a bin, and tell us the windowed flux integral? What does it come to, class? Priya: 250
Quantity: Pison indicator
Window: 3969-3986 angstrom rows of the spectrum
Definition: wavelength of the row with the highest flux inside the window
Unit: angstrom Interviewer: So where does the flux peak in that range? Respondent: 3980.98 angstrom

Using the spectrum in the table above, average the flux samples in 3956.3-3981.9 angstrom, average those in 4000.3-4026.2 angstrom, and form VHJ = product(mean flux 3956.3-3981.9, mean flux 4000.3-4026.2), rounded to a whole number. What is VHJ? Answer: 64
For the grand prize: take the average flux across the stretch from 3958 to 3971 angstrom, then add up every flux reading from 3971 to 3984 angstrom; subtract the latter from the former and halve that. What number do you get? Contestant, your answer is -23.6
